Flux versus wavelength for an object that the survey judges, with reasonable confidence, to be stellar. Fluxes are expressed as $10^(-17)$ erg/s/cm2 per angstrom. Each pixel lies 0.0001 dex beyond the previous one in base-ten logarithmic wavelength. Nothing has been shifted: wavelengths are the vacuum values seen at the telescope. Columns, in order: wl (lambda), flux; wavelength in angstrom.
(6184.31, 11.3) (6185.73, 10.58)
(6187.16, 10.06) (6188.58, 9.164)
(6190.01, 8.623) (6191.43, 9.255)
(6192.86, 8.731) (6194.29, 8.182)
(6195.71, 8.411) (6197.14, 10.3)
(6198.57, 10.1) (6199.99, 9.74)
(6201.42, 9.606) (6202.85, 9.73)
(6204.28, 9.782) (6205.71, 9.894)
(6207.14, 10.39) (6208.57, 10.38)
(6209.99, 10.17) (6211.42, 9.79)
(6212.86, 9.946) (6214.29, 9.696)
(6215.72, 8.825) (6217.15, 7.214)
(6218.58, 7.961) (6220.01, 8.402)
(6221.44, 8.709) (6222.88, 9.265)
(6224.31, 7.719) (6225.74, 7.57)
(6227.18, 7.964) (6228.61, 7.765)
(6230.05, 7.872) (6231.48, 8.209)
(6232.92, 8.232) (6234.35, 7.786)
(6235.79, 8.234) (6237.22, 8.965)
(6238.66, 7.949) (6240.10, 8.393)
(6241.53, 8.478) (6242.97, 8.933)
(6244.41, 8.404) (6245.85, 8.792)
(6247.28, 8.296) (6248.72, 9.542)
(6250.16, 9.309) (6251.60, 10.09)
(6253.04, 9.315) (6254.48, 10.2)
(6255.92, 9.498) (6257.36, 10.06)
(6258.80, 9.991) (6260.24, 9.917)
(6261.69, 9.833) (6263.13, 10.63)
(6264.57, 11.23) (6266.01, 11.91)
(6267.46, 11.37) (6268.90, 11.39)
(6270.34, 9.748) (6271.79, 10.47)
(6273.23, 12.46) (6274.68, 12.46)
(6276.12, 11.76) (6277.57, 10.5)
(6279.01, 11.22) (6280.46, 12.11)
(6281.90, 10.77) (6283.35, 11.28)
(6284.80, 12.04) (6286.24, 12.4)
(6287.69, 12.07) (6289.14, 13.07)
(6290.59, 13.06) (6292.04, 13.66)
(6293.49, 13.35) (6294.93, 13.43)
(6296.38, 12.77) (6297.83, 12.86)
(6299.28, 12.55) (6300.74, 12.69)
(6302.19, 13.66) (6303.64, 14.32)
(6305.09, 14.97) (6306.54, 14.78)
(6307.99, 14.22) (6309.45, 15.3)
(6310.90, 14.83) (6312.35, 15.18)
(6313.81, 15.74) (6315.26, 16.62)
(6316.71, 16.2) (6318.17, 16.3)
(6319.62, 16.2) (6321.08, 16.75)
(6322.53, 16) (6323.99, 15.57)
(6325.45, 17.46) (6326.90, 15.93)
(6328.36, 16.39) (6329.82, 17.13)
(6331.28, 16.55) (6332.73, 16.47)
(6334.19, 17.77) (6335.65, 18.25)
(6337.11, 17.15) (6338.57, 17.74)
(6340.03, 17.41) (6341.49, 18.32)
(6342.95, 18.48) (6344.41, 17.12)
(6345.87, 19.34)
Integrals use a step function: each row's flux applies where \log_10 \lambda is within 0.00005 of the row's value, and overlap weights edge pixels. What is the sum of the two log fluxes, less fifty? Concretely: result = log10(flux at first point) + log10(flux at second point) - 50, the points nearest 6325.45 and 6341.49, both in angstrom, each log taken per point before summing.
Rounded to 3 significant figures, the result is -47.5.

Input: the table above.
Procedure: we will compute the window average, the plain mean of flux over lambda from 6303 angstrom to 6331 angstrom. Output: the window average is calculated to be 16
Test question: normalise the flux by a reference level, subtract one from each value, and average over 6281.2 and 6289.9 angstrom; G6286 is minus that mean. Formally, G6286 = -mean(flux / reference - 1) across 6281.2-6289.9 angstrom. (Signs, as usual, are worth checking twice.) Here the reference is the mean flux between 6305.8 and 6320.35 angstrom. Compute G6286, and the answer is 0.23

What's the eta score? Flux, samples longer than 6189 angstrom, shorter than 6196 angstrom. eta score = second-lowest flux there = 8.411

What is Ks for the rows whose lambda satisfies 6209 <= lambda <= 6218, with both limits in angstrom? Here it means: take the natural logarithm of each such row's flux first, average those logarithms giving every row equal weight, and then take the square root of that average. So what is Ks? 1.49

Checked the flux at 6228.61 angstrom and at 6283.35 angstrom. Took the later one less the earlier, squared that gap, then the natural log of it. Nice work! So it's 3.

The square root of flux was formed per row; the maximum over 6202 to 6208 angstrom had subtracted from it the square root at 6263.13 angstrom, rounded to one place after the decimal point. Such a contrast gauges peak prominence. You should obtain 0.0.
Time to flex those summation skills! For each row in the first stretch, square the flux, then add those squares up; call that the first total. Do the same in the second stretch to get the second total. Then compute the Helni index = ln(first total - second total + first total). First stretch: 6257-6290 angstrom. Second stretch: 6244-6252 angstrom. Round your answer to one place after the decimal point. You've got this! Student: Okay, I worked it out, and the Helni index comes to 8.6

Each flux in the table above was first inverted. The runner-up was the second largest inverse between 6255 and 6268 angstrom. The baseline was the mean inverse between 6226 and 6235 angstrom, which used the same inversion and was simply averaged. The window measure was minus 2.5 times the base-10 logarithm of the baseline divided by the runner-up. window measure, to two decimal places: -0.23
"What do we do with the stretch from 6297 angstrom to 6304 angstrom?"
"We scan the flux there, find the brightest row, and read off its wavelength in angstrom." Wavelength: 6303.64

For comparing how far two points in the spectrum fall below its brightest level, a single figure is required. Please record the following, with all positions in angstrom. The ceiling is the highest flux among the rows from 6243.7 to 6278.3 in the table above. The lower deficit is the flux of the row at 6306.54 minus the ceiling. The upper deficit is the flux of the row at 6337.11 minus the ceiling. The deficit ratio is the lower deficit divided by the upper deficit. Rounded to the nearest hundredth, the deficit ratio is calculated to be 0.49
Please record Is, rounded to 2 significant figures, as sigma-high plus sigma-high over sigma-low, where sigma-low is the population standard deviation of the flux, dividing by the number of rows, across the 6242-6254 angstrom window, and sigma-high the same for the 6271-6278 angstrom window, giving 2.5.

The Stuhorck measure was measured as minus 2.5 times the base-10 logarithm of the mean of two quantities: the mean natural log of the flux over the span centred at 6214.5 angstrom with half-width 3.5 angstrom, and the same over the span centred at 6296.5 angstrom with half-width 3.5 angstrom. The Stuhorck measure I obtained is -0.94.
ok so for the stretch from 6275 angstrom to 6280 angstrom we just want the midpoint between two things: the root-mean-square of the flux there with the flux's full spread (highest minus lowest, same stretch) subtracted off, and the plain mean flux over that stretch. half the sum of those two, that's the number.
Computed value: 11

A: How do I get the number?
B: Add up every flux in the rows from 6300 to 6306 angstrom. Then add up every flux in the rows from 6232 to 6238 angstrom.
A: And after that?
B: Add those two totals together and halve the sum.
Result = 44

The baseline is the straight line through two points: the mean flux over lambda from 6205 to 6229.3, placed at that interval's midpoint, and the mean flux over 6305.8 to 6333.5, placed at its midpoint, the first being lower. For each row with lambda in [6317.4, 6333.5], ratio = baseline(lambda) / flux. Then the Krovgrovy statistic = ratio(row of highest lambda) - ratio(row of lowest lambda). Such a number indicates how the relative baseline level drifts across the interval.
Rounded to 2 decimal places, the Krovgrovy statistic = 0.05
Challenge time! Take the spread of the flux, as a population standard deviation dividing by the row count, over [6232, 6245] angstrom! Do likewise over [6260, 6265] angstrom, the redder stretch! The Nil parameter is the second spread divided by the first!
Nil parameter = 1.53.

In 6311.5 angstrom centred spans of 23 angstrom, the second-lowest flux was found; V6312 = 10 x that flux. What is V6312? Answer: 137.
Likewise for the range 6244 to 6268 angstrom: 84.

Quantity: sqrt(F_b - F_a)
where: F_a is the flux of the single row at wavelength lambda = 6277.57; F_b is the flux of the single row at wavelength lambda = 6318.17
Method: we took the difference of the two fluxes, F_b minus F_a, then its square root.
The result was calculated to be 2.4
